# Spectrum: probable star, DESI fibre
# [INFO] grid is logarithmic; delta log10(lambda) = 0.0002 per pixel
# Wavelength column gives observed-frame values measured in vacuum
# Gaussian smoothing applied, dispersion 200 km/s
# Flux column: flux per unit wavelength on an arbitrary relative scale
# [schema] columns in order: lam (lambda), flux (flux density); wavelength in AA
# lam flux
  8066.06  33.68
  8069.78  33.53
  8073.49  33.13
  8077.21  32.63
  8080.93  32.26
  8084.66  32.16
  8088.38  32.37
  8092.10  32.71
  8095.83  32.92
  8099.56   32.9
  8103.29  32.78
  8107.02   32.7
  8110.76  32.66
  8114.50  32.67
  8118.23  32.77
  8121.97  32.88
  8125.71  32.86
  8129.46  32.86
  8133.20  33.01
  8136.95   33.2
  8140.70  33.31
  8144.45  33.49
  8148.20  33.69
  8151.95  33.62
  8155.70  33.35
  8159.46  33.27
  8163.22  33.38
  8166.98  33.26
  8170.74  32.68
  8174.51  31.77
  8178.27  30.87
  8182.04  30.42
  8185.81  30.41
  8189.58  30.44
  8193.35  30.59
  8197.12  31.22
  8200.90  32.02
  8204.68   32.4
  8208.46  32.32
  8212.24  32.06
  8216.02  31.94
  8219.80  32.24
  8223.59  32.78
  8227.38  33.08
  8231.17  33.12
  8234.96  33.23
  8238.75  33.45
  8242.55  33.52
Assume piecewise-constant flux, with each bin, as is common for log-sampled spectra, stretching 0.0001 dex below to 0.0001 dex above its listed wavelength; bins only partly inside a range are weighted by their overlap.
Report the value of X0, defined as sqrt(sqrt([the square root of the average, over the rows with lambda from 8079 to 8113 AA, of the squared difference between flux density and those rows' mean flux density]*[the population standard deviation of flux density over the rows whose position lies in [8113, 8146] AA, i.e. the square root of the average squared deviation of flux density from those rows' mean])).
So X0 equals 0.51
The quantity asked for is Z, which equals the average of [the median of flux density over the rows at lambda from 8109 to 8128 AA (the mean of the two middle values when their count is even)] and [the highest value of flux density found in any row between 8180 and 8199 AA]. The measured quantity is 32.0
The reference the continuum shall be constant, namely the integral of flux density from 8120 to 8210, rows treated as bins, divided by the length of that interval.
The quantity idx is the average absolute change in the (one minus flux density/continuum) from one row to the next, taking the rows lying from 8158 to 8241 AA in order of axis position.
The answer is 0.010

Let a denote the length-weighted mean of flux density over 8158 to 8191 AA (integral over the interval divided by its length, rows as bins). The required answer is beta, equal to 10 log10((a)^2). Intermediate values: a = 31.8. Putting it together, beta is 30.06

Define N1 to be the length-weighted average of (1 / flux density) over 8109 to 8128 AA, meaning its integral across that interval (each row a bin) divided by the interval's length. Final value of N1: 0.0305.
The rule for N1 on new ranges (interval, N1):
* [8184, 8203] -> 0.0323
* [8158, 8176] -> 0.0304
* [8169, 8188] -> 0.0321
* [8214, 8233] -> 0.0307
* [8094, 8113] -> 0.0305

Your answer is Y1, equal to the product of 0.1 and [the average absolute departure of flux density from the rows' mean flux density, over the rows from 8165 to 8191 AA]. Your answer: 0.100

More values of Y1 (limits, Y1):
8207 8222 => 0.014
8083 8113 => 0.019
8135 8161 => 0.016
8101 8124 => 0.007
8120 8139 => 0.011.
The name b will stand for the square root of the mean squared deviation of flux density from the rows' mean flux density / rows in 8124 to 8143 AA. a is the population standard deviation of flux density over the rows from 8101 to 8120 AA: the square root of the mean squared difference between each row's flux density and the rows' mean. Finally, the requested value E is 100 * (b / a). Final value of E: 362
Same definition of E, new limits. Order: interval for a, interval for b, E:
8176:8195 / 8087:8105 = 114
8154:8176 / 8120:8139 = 23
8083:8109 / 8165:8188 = 422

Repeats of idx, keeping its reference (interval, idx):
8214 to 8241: 0.008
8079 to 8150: 0.004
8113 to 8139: 0.003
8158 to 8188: 0.014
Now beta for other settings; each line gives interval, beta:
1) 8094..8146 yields 30.35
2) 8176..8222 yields 29.95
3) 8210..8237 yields 30.28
